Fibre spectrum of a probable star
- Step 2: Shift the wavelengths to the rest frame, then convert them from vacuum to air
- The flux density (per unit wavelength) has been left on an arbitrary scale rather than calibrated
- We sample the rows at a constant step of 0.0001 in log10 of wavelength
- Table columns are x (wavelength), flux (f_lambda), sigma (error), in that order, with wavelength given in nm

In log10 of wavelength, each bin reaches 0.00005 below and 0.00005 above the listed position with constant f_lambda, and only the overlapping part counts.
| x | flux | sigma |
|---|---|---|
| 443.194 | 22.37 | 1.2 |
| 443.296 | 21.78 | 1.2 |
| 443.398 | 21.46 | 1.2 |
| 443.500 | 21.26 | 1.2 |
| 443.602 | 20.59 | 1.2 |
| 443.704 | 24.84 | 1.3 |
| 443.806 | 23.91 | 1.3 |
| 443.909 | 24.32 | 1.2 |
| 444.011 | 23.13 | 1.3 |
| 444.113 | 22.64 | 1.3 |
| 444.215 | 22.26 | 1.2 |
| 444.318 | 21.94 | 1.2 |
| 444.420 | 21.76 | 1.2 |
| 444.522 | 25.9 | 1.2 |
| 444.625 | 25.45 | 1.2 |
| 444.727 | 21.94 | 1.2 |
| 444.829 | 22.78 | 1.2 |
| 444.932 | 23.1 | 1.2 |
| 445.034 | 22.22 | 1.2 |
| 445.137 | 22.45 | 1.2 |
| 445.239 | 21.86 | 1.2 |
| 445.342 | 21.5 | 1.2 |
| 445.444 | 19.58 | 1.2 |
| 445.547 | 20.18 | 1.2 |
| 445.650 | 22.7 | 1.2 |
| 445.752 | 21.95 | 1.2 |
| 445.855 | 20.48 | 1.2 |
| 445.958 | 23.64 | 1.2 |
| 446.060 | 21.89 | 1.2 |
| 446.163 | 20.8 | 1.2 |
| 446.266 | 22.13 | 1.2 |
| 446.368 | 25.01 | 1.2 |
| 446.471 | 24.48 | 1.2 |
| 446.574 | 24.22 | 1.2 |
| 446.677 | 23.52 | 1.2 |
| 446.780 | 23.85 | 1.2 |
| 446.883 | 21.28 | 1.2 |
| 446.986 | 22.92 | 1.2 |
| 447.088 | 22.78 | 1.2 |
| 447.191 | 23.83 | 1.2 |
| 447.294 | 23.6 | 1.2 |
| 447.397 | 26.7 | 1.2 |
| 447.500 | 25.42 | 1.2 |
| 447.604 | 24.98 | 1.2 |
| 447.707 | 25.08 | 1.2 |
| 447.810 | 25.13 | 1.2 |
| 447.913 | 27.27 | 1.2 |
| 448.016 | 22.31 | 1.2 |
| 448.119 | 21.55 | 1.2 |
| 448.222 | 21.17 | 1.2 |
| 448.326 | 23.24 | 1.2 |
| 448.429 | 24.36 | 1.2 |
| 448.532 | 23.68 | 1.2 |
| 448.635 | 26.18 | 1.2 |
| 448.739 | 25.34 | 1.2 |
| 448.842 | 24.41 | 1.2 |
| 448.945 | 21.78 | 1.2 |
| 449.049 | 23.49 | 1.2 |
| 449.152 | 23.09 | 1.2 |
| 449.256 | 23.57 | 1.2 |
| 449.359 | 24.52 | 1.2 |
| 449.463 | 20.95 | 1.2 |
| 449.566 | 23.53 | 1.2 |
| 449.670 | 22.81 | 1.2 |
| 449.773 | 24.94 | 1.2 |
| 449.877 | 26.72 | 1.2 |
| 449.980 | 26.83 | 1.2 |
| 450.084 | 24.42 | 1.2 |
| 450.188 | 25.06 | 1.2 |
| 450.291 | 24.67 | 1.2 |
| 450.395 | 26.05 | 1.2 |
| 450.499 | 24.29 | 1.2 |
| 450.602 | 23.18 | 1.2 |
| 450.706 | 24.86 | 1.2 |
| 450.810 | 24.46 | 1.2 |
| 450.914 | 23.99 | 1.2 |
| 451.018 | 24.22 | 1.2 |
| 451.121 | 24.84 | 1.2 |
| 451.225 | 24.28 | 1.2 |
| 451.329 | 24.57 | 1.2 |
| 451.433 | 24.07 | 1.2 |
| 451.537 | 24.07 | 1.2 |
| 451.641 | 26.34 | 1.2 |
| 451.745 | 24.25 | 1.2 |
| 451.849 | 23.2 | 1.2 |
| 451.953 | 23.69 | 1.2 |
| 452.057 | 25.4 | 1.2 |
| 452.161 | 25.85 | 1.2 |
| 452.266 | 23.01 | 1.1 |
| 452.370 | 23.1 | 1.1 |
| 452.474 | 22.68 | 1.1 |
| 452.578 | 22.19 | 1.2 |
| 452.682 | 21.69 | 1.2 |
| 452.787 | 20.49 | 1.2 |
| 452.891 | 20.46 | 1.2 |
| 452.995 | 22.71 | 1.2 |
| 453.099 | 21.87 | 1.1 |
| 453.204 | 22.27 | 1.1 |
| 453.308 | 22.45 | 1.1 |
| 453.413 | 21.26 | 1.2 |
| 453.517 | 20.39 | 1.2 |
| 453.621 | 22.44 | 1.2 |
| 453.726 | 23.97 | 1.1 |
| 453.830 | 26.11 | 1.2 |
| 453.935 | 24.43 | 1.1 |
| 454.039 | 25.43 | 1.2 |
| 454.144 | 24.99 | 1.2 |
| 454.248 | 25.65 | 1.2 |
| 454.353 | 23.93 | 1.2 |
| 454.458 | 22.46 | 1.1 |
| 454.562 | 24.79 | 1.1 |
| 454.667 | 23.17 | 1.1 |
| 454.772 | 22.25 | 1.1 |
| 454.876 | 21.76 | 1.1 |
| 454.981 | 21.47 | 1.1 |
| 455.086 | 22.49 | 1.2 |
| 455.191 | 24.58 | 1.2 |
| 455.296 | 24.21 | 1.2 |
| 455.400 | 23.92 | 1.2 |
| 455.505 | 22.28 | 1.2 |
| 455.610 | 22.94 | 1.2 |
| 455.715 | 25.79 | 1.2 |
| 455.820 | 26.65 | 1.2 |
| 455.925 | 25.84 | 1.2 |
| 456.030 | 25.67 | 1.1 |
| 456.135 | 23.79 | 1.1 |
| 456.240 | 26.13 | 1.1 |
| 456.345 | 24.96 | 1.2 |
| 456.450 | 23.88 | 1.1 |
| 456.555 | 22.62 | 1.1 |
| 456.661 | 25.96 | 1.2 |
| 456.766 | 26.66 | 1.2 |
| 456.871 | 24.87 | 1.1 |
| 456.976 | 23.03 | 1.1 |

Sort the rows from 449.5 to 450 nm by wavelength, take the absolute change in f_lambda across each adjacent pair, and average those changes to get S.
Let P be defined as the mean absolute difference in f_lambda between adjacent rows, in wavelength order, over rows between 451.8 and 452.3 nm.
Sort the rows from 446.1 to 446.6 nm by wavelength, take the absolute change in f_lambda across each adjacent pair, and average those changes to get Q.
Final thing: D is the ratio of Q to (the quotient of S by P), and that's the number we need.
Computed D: 1.45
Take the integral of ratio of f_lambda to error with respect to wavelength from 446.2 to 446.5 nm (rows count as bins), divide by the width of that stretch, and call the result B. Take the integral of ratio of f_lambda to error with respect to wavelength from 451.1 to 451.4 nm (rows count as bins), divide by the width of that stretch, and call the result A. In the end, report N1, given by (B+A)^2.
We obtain 1612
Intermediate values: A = 20.4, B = 19.8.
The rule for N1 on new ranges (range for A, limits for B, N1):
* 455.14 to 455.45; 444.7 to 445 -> 1531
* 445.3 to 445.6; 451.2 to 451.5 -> 1385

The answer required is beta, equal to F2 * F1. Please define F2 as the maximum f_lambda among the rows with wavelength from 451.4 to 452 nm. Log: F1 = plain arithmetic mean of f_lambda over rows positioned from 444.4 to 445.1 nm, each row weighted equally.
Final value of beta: 614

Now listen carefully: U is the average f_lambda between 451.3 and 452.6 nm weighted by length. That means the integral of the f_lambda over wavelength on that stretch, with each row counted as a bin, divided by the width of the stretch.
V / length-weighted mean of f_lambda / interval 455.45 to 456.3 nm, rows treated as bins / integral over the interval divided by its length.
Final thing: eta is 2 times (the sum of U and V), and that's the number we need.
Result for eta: 97.9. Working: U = 24.1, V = 24.9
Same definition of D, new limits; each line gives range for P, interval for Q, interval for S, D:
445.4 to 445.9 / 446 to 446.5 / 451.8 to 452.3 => 1.42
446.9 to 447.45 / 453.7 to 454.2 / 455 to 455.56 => 1.35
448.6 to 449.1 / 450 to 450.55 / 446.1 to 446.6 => 1.27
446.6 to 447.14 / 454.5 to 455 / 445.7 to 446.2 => 0.52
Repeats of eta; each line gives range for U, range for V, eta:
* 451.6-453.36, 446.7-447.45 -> 93.2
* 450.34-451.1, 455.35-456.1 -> 98.3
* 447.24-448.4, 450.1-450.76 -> 97.8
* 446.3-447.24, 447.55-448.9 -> 95.5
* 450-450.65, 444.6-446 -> 93.6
